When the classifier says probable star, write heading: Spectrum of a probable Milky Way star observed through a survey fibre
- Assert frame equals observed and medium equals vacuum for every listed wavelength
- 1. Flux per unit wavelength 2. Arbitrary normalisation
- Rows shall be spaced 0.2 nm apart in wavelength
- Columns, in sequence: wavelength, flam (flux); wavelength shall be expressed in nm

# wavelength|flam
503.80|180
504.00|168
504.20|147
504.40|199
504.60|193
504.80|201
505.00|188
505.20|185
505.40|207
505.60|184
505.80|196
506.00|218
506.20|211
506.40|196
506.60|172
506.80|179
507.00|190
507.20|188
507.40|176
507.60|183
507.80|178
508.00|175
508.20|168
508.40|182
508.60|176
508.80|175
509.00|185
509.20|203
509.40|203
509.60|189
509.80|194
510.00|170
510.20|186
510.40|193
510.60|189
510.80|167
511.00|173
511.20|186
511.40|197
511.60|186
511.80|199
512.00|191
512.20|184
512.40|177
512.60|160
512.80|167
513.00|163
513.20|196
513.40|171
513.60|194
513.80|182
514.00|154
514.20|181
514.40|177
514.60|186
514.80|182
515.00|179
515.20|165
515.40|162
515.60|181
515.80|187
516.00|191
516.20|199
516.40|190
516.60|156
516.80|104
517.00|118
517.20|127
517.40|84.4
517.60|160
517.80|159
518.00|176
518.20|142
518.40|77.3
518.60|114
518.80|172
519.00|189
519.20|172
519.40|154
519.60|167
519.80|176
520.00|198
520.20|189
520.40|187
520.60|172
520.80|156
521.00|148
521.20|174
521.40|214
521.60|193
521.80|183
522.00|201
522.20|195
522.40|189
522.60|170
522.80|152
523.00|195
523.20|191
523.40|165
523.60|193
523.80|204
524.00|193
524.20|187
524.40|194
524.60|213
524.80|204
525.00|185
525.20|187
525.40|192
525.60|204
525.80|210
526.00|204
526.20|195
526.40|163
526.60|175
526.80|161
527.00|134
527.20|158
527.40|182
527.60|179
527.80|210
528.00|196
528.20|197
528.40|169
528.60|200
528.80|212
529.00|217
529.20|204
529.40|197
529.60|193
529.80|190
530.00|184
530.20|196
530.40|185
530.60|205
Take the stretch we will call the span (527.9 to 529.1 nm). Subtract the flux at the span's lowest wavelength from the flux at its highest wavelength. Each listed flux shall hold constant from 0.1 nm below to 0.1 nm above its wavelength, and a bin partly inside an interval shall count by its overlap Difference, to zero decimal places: 21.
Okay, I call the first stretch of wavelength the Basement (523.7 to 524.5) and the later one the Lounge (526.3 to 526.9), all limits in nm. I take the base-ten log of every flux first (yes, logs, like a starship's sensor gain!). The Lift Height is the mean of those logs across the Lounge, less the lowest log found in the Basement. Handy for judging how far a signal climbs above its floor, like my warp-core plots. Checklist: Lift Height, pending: -0.05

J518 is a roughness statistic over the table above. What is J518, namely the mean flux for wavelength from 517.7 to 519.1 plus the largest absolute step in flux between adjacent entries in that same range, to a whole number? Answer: 212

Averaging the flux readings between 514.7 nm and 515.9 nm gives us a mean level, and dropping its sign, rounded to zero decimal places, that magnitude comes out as 176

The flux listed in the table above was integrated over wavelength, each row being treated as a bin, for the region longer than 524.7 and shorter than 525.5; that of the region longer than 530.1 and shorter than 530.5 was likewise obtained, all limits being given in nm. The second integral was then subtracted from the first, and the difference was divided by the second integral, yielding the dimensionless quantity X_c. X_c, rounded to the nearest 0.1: 1.0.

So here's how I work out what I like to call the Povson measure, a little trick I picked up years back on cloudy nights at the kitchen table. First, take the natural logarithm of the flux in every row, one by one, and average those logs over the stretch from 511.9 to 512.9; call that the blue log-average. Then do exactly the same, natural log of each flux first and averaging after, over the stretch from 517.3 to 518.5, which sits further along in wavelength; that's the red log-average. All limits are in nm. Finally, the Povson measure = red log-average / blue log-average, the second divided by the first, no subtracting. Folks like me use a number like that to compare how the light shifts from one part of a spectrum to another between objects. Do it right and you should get 0.937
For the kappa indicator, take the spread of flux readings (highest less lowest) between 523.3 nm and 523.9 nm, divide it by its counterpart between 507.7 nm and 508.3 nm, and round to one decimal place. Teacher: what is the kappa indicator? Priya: 3.9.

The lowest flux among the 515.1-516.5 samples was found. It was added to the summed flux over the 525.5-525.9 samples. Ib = 576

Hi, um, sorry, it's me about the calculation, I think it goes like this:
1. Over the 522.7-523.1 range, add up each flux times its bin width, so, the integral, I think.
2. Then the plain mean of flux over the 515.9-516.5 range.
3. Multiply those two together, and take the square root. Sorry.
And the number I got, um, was 116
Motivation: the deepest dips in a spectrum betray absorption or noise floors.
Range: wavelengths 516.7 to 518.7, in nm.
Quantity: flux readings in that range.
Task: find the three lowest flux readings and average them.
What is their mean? 89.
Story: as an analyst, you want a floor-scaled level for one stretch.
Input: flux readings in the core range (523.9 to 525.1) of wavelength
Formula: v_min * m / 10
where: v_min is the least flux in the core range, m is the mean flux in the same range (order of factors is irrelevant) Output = 3626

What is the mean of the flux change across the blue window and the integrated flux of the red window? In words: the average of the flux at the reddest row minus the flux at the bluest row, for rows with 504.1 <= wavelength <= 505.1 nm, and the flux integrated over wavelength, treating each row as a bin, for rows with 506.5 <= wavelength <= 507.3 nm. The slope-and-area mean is 93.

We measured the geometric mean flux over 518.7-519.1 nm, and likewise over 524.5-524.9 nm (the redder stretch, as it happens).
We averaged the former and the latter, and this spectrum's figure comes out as 194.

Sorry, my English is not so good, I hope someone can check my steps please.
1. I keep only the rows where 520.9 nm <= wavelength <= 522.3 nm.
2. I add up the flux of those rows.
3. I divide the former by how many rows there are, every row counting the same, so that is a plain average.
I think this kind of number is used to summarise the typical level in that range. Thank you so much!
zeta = 187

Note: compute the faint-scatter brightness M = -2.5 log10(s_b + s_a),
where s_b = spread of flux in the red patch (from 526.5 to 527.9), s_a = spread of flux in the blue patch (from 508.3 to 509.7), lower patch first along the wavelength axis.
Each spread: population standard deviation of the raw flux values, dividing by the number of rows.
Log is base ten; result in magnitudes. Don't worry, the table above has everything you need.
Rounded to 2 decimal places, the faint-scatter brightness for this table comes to -3.78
